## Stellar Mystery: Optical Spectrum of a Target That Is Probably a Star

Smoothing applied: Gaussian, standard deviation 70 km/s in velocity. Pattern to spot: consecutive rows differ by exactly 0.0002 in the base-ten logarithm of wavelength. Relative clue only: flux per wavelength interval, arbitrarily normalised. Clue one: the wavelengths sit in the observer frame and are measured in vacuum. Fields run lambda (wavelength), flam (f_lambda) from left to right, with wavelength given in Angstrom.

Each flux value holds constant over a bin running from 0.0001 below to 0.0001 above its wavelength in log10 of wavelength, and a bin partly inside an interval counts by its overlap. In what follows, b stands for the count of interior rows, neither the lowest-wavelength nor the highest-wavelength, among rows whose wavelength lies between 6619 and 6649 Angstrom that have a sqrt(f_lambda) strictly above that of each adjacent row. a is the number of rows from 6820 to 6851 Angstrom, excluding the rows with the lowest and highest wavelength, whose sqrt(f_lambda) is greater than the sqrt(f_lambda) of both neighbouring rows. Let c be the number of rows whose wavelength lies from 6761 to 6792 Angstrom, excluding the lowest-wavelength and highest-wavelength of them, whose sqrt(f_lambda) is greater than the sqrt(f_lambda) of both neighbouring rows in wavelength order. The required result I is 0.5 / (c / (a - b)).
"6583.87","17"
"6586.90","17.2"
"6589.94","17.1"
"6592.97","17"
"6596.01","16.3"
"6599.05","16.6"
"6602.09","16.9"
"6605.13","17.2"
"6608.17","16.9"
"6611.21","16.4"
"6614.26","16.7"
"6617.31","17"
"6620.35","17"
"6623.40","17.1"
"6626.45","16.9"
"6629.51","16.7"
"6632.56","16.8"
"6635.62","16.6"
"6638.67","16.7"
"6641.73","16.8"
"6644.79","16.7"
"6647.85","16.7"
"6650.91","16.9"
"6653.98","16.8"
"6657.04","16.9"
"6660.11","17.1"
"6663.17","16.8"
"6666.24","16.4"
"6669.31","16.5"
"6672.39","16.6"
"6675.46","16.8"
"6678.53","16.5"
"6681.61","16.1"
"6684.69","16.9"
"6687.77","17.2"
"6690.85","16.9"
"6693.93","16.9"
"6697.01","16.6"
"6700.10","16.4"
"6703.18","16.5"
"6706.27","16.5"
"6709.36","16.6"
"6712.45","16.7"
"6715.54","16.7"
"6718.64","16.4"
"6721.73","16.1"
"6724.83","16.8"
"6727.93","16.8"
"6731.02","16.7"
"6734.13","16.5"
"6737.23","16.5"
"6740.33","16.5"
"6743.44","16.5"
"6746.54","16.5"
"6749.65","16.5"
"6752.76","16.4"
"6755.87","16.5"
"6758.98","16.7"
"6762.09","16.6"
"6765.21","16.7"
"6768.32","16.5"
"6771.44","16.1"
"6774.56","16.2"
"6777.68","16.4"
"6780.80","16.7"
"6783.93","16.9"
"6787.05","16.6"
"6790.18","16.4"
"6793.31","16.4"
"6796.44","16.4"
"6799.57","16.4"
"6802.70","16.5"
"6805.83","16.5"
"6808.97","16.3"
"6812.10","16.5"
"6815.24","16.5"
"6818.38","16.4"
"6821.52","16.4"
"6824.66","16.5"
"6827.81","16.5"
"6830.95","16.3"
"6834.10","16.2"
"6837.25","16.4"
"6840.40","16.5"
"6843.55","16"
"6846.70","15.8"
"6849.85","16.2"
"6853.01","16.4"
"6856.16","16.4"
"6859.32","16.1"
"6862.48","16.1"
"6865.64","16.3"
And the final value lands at -0.5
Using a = 1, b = 3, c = 2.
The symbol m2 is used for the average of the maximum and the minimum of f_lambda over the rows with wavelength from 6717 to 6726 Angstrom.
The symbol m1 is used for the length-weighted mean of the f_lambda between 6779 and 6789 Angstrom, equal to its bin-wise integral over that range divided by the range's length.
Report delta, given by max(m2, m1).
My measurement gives 16.7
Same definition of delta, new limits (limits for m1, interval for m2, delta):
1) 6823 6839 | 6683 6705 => 16.8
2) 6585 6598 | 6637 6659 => 16.9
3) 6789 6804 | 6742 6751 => 16.5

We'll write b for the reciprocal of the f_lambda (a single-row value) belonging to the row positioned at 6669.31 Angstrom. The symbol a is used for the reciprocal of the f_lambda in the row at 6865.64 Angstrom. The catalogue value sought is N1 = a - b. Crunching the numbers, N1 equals 0.0007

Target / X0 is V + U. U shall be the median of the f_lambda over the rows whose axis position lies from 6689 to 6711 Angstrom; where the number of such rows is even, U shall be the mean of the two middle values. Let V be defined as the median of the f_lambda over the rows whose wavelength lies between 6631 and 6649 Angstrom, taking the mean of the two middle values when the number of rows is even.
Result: 33.3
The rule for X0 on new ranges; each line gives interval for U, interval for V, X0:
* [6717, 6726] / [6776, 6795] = 32.9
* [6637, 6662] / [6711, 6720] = 33.5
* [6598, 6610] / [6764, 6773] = 33.4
